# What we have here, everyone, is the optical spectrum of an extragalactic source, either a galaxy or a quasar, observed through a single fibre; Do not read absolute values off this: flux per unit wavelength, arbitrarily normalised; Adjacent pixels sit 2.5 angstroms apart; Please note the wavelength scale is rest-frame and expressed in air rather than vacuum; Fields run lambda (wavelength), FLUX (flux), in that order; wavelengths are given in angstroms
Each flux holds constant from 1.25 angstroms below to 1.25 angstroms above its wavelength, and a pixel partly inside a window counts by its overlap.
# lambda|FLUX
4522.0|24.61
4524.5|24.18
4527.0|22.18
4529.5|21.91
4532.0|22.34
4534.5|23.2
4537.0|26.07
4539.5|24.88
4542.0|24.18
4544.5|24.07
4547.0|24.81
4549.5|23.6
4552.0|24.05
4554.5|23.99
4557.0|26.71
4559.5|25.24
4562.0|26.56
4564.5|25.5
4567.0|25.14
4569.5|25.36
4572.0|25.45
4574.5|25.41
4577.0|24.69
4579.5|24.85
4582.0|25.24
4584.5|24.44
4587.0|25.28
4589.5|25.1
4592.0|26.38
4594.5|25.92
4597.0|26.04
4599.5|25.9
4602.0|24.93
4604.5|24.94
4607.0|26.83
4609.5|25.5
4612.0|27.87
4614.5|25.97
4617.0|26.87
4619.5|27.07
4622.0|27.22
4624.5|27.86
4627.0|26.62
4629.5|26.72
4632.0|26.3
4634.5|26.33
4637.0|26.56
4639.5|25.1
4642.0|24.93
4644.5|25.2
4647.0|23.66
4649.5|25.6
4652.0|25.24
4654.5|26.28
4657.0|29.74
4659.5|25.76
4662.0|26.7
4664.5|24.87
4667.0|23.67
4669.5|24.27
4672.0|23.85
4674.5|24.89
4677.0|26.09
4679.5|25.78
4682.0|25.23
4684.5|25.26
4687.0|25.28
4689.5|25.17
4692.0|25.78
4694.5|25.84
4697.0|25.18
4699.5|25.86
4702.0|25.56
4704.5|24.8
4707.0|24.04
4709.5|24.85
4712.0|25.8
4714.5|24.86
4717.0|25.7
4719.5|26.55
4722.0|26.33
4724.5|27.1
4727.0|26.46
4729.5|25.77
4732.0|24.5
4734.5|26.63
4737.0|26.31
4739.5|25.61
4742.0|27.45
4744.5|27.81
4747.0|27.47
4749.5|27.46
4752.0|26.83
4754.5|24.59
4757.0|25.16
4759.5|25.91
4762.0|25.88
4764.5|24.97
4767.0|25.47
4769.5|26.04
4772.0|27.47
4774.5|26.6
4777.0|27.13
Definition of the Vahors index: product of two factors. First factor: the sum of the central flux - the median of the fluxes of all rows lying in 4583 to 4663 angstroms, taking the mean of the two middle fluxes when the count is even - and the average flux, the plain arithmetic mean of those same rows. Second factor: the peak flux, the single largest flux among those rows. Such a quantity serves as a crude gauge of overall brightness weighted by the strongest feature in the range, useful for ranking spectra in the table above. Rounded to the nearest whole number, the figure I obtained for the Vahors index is 1549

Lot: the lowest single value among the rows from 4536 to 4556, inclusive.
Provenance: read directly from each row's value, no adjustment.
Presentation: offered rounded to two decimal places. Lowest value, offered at 23.60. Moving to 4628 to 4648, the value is 23.66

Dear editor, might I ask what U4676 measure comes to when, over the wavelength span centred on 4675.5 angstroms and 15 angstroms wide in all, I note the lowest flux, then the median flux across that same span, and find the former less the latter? -1.2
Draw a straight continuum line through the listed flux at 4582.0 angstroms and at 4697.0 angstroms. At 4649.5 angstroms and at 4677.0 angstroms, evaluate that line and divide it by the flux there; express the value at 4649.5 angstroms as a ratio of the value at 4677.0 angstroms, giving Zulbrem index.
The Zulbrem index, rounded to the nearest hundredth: 1.02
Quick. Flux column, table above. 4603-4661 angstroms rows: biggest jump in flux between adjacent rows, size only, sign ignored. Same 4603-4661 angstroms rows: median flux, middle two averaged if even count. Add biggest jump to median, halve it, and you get 15.1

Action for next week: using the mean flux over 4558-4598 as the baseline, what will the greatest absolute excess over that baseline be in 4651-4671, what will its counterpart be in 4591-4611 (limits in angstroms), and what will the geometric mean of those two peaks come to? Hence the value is 2.5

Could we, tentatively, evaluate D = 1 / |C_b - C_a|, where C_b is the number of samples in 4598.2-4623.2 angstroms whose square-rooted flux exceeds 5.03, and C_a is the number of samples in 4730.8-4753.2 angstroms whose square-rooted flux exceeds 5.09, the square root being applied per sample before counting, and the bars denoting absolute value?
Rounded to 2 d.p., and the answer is 1.00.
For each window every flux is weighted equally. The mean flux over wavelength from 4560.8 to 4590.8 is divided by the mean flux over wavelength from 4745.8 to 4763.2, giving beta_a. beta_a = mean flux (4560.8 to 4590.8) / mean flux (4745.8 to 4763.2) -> 0.96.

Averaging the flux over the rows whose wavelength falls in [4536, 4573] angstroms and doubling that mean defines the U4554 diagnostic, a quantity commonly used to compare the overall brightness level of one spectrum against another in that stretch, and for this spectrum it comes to 50.1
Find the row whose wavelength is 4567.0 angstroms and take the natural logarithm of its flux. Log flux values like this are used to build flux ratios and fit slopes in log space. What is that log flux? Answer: 3.22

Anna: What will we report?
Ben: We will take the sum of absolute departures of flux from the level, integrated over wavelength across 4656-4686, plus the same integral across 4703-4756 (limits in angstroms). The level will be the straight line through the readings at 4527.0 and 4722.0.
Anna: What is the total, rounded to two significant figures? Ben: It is 76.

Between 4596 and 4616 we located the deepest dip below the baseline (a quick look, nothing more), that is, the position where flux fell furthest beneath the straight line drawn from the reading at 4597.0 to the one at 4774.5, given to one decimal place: 4602.0 angstroms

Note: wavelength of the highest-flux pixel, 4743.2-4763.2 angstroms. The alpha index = 4744.5 angstroms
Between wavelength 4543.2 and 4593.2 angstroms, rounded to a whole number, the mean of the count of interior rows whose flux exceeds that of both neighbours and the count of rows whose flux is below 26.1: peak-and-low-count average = 12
